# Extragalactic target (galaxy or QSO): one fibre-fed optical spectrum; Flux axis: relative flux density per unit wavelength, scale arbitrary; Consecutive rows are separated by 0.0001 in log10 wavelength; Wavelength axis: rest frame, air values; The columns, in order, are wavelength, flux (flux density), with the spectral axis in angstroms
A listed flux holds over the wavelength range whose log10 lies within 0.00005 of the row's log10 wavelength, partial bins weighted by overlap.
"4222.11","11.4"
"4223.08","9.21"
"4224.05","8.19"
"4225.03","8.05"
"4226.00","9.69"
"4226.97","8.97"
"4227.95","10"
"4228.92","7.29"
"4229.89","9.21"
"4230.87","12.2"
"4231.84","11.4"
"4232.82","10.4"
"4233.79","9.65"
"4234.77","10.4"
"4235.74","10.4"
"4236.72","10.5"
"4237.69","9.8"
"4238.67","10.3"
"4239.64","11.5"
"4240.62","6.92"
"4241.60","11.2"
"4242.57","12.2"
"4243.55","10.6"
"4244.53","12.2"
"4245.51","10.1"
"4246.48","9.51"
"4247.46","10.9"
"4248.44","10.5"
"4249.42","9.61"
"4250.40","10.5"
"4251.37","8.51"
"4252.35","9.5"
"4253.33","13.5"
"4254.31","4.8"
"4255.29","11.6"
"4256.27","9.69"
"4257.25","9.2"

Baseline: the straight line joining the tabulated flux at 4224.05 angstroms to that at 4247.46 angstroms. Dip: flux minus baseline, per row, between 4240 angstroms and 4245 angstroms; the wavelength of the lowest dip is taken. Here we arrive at 4240.62 angstroms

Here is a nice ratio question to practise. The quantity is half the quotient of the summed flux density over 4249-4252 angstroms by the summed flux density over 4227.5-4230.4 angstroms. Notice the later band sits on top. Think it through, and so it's 0.540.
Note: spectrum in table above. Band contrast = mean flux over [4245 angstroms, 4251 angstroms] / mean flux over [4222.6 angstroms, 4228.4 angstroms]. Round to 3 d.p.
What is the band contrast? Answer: 1.130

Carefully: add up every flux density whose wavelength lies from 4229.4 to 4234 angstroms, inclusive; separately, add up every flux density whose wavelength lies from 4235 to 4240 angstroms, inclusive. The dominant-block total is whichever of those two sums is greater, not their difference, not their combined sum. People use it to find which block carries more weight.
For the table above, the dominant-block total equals 52.9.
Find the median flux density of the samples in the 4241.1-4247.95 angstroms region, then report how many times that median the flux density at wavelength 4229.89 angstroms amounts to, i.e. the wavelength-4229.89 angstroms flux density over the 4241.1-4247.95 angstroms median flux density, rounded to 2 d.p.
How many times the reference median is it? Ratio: 0.84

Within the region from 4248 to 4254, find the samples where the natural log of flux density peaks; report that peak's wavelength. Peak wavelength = 4253.33 angstroms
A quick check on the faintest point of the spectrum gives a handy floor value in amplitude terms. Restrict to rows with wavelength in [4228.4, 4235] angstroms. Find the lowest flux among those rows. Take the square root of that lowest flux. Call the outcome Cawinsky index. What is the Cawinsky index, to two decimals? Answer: 2.70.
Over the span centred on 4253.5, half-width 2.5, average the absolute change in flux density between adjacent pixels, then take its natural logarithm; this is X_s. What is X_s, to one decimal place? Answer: 1.6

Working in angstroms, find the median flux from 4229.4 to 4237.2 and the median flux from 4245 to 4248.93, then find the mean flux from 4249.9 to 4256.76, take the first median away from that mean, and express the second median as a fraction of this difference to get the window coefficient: -15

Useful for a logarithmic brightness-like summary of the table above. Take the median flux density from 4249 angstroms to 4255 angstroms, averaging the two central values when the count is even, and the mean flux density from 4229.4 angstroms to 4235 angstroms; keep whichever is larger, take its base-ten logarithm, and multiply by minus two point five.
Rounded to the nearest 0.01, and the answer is -2.56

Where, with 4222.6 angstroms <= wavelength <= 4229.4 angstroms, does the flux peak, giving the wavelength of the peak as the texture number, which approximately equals 4227.95 angstroms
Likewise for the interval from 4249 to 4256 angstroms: 4253.33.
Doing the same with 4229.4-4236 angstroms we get 4230.87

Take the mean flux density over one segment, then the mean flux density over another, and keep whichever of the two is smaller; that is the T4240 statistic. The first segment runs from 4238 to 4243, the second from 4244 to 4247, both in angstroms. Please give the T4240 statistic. 10.4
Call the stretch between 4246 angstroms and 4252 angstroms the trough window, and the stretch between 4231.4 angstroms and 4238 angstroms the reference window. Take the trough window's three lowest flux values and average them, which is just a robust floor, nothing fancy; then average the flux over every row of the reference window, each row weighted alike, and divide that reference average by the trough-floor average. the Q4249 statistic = 1.13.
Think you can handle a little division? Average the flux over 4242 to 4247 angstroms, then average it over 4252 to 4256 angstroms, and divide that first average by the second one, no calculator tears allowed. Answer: 1.11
